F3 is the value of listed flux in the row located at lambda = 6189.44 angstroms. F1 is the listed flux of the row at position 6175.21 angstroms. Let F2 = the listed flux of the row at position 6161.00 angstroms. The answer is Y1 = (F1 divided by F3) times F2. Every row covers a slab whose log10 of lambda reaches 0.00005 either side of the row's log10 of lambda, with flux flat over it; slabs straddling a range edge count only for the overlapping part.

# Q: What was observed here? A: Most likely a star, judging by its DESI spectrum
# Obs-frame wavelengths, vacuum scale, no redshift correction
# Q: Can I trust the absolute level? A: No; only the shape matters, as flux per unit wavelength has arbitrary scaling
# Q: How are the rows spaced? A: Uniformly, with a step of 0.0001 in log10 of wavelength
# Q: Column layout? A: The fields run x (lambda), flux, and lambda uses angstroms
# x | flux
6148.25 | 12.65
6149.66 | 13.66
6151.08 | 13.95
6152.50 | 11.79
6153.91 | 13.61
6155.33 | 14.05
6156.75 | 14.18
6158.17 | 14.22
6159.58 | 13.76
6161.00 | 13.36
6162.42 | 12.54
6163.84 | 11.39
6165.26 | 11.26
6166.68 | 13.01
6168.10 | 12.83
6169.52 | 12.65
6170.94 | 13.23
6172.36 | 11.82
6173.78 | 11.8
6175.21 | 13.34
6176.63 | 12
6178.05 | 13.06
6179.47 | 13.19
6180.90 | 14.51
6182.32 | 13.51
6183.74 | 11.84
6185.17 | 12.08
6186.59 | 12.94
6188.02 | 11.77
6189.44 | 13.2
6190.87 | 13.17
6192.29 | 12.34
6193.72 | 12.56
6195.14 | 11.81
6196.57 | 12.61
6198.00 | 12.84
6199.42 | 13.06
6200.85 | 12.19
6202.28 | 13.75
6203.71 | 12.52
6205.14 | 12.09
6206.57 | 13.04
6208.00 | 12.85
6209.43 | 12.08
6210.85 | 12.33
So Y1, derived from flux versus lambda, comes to 13.5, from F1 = 13.34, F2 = 13.36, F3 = 13.2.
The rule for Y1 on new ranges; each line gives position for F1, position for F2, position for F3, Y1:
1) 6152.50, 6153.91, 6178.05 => 12.3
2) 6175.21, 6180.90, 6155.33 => 13.8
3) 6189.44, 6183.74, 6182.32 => 11.6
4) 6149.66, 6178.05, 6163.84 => 15.7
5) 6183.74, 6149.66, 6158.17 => 11.4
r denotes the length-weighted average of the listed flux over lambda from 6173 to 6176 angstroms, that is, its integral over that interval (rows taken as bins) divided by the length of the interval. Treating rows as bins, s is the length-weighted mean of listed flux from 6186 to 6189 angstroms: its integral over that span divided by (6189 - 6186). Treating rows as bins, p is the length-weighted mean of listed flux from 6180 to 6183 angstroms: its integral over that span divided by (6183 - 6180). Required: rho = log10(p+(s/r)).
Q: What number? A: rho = 1.17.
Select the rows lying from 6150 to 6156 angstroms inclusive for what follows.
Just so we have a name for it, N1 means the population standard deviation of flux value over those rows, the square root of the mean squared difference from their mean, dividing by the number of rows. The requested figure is 0.92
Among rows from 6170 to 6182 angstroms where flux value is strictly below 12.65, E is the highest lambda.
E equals 6176.63 angstroms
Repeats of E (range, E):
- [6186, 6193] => 6192.29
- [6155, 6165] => 6163.84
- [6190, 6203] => 6200.85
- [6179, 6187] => 6185.17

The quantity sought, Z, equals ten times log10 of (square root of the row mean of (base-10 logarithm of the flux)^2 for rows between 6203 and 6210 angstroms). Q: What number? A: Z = 0.403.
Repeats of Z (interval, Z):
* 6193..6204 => 0.424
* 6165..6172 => 0.413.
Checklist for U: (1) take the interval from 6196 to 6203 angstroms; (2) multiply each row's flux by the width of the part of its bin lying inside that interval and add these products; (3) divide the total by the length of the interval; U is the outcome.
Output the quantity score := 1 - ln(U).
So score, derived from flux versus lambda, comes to -1.56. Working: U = 12.9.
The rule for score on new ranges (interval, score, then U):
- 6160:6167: -1.51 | 12.3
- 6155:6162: -1.63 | 13.9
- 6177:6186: -1.56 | 13.0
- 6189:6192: -1.57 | 13.1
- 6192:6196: -1.50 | 12.2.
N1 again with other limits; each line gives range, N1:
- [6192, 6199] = 0.35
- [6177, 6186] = 0.89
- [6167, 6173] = 0.51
